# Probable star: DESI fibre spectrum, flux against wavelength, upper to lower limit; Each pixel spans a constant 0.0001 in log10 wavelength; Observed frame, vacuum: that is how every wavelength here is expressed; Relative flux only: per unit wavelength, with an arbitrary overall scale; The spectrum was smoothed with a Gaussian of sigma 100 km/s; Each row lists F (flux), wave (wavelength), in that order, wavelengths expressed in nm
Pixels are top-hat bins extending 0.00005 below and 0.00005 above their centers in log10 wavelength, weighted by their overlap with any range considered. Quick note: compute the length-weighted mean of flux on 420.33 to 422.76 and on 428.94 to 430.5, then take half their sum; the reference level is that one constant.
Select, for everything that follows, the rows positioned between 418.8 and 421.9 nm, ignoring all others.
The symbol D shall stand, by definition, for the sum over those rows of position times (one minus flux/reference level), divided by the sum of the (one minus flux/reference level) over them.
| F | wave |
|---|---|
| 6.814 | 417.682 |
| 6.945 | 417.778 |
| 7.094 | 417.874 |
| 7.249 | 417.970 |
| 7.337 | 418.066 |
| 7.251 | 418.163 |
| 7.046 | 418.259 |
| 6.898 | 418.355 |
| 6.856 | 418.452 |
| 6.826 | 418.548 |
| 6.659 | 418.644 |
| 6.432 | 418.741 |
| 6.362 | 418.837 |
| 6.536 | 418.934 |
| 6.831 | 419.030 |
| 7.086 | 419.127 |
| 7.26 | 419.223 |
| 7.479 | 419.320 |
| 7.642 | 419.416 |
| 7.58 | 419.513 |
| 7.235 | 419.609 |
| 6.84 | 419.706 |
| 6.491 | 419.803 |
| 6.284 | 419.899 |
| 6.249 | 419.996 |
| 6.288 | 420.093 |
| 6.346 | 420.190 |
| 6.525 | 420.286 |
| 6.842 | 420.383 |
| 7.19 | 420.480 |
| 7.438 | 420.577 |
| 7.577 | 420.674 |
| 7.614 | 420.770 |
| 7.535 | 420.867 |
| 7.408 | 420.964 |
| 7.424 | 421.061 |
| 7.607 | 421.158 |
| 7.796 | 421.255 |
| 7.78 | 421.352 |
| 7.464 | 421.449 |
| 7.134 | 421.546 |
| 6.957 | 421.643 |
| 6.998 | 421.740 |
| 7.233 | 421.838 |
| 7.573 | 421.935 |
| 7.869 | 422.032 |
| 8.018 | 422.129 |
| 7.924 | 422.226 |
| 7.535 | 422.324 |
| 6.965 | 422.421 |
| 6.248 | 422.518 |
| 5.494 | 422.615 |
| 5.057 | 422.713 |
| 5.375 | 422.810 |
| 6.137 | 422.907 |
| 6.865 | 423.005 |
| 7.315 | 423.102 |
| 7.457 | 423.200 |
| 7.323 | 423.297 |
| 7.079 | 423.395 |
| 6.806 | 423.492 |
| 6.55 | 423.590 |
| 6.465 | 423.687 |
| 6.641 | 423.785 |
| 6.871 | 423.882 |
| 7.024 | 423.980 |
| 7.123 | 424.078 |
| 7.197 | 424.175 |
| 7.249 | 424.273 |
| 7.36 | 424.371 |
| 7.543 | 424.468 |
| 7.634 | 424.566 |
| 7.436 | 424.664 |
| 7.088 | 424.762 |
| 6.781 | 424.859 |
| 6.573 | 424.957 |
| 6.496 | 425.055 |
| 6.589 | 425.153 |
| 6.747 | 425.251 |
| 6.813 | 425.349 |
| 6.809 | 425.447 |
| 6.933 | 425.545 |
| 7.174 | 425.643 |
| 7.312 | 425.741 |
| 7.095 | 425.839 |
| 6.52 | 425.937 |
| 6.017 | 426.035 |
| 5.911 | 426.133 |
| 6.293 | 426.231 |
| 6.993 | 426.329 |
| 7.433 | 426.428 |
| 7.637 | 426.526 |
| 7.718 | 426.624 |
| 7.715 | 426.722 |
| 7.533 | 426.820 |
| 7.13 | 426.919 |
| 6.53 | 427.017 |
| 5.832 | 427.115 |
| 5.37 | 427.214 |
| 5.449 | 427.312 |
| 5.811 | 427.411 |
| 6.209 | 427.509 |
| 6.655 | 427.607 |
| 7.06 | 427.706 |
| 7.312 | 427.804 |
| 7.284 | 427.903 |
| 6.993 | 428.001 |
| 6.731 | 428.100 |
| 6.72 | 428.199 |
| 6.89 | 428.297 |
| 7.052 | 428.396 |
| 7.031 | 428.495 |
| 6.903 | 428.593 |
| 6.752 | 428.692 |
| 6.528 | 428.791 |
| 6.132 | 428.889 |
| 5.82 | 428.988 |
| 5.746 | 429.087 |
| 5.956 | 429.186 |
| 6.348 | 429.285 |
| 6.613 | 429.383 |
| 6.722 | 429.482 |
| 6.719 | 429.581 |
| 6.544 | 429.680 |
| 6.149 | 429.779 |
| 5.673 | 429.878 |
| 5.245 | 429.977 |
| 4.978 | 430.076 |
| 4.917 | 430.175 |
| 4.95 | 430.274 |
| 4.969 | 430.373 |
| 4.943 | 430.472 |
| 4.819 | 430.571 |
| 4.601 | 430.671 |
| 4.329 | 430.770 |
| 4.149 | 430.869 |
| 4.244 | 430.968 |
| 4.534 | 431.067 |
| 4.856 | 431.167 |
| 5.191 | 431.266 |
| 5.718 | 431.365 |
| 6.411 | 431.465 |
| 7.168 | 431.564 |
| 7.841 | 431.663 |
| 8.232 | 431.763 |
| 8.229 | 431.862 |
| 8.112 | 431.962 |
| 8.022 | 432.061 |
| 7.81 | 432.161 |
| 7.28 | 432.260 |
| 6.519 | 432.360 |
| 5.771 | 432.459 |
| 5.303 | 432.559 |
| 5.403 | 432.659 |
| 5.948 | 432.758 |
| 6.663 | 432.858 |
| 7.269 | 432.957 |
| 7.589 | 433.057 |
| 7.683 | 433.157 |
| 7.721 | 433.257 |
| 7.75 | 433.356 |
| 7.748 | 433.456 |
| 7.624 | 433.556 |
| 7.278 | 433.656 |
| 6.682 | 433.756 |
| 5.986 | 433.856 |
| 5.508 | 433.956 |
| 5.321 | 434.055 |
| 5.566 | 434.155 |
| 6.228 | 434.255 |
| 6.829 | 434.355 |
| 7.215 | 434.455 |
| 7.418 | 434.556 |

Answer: 420.62 nm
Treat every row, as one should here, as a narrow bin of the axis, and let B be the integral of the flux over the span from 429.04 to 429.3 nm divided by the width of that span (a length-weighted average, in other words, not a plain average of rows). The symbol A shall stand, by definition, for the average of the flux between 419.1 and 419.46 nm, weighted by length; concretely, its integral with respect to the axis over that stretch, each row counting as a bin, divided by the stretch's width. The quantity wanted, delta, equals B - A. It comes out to -1.4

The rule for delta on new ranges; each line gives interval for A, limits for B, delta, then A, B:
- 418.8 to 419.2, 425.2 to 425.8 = 0.2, 6.75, 7.0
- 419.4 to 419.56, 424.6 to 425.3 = -0.8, 7.59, 6.8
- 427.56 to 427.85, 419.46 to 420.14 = -0.3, 7.01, 6.7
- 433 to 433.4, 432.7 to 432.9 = -1.4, 7.68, 6.3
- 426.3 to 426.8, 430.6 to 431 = -3.2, 7.52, 4.4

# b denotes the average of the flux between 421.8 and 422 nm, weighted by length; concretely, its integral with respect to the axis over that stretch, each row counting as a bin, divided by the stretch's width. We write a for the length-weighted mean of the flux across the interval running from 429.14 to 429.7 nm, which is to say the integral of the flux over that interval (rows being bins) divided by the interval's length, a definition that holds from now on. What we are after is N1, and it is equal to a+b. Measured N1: 14.0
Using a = 6.49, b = 7.5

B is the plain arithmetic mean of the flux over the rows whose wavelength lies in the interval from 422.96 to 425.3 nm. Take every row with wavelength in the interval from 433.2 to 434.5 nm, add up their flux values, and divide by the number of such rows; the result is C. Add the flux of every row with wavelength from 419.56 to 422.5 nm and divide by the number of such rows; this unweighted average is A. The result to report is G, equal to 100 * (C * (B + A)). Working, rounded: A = 7.2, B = 7.0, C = 6.7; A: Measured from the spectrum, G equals 9562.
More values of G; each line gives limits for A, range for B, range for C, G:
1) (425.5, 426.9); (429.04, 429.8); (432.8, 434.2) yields 9205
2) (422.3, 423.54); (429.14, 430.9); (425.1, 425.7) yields 8260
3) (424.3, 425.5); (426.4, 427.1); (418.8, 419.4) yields 9955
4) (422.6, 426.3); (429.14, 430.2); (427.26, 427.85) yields 8183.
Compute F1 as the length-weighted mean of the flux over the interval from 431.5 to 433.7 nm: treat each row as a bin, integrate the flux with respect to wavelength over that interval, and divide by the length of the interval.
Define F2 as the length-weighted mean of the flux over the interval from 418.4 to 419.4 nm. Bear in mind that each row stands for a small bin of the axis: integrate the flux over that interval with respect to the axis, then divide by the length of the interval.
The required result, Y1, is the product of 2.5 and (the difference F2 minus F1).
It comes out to -0.9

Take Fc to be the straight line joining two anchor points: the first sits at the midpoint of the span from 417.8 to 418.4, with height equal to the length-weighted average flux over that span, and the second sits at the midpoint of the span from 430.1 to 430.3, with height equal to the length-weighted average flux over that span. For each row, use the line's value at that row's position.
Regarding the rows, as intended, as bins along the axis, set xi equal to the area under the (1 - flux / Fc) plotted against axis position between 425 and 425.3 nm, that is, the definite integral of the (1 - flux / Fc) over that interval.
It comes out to -0.04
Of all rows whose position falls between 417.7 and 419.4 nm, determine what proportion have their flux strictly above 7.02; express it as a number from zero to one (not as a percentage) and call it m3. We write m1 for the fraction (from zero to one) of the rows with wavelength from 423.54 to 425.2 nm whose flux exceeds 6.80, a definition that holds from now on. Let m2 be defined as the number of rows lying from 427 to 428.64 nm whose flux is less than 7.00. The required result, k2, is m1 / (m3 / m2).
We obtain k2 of 15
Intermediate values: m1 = 0.59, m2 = 12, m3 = 0.47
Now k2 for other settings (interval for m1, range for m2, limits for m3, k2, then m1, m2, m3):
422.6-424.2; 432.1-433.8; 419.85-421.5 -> 6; 0.59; 7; 0.65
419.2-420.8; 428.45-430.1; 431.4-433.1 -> 18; 0.65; 16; 0.59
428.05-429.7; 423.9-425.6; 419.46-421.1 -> 4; 0.24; 8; 0.53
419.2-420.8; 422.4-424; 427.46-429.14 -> 26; 0.65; 12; 0.29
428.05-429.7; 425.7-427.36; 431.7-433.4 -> 3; 0.24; 9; 0.65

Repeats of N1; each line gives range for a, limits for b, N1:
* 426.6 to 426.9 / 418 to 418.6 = 14.6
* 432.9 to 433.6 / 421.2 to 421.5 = 15.3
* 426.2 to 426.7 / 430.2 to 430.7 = 12.1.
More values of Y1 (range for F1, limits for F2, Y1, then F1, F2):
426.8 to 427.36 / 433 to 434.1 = 1.9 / 6.2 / 7.00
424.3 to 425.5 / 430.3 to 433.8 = -1.5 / 7.0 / 6.40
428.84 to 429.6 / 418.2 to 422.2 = 2.2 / 6.2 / 7.11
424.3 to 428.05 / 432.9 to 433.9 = 1.2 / 6.8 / 7.33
